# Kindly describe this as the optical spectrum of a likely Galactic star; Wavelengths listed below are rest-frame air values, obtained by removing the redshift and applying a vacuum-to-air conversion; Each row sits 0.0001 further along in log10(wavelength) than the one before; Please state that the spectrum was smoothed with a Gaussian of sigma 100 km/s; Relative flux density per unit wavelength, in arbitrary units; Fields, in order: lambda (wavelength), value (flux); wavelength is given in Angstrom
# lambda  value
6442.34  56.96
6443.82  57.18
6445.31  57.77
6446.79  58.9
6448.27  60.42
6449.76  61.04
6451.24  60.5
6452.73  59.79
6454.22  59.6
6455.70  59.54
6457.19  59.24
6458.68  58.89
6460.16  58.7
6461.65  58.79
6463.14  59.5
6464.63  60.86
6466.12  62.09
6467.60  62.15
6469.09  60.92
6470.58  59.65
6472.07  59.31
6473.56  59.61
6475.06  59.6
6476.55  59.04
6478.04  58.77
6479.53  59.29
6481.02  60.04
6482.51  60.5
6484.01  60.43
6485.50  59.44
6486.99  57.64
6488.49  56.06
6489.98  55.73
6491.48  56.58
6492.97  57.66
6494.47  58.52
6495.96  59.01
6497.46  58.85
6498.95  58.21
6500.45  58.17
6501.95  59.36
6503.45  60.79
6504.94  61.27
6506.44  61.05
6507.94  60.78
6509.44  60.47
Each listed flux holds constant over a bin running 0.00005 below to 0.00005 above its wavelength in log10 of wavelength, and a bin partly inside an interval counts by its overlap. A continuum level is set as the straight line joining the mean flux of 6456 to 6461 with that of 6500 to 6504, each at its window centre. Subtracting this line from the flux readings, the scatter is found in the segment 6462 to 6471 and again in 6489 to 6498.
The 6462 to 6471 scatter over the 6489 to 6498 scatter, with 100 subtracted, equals -99.1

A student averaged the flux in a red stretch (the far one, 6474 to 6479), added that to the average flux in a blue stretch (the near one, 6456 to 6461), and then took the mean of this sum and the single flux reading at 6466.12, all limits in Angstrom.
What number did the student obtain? 90.1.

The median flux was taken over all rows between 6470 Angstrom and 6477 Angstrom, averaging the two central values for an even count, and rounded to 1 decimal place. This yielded 59.6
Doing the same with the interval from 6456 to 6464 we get 58.9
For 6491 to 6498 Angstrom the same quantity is 58.5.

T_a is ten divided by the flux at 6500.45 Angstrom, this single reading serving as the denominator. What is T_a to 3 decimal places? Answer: 0.172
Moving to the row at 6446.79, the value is 0.170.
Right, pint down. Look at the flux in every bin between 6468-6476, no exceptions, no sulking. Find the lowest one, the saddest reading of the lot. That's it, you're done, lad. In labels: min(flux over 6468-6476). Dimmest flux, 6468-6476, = 59.31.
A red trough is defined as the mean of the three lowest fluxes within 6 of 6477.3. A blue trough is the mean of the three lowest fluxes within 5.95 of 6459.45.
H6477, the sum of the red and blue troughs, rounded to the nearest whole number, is 118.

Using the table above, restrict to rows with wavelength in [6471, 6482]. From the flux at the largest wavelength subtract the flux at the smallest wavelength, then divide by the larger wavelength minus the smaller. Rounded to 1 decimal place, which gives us 0.1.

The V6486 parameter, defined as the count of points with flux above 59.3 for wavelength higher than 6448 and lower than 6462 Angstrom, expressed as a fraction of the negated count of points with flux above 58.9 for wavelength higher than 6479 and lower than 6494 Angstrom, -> -1.2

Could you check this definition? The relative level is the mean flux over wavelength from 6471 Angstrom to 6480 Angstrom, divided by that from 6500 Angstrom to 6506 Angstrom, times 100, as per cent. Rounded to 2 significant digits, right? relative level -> 99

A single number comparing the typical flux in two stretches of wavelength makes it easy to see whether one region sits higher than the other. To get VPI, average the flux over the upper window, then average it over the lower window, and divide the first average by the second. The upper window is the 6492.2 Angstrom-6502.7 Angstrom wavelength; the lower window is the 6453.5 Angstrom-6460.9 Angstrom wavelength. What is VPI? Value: 0.99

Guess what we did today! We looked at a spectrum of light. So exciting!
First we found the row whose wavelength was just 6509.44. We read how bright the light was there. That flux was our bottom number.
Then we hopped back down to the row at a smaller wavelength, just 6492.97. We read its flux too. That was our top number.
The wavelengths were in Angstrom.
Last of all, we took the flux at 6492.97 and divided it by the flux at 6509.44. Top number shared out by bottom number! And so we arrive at 0.95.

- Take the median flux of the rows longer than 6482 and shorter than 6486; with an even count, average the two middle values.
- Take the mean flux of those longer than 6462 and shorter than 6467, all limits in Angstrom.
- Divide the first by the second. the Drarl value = 0.99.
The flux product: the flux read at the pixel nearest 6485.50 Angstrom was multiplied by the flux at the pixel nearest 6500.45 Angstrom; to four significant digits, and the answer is 3458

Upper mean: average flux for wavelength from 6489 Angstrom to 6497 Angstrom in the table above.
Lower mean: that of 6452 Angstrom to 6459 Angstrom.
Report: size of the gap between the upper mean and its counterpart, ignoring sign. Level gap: 1.9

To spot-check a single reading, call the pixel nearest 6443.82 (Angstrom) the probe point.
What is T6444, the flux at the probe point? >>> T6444 57.18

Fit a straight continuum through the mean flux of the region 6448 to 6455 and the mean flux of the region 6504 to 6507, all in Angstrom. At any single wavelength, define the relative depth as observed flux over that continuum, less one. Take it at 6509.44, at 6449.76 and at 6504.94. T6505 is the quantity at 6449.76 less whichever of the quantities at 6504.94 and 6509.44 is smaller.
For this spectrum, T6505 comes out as 0.03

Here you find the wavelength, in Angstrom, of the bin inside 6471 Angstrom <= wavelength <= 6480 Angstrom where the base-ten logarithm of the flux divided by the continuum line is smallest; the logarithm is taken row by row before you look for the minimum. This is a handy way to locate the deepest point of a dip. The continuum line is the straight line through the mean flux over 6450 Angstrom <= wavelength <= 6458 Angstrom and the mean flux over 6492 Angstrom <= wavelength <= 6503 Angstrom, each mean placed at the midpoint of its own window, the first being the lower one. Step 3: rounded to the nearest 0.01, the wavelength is 6478.04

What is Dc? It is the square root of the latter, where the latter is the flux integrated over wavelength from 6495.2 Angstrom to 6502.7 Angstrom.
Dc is 21.0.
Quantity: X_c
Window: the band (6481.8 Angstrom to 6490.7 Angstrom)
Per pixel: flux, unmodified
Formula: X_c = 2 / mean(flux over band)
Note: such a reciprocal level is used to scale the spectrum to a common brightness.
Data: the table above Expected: 0.0343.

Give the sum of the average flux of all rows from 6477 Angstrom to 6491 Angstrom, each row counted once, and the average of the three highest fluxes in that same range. 119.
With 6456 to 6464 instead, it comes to 118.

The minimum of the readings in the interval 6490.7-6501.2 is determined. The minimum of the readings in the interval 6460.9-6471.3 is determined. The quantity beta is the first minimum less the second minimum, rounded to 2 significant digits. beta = -2.2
